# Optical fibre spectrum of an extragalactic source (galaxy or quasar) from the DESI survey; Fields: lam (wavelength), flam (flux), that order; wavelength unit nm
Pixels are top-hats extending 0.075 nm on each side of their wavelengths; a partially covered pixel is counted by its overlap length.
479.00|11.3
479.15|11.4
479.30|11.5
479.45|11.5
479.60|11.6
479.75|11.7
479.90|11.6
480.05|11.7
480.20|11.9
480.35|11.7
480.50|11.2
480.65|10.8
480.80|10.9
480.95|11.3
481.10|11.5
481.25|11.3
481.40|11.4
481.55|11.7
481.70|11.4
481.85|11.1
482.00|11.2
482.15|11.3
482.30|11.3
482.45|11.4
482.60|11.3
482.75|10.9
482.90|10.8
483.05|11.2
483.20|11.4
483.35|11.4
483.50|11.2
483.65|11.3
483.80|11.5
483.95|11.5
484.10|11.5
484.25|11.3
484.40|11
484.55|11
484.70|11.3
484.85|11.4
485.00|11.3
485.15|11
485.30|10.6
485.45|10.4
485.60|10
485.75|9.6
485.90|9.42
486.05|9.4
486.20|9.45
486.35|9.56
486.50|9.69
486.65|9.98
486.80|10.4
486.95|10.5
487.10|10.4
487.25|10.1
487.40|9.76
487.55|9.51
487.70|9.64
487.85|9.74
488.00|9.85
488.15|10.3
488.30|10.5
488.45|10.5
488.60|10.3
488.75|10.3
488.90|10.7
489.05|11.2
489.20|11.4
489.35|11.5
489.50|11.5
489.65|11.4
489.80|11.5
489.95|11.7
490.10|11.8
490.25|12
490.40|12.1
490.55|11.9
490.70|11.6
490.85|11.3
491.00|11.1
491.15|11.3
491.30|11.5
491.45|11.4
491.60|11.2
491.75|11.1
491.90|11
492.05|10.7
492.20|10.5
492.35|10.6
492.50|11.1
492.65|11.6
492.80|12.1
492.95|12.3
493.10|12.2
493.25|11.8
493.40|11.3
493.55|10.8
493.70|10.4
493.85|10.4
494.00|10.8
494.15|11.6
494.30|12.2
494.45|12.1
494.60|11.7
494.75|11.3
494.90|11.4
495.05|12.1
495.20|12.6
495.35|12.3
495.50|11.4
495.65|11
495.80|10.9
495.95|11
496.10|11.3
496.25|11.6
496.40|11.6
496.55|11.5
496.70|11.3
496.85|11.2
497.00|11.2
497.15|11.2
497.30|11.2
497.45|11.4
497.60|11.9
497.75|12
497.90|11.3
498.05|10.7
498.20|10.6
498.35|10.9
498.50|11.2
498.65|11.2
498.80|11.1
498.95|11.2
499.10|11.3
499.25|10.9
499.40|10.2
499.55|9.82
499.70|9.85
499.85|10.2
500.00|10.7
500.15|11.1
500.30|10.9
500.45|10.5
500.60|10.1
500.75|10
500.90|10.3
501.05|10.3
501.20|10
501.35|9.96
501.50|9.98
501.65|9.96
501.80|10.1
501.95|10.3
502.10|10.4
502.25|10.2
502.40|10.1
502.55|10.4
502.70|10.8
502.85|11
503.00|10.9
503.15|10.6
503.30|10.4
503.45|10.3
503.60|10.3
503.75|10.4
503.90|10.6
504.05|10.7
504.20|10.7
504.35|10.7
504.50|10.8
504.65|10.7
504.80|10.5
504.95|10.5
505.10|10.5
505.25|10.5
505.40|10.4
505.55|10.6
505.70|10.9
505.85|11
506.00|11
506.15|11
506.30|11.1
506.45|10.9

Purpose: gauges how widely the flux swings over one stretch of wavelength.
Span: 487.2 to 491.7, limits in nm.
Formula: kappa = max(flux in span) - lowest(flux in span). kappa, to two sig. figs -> 2.6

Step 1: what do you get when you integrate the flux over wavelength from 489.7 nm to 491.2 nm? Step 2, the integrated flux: 17.4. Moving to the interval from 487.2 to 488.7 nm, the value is 15.0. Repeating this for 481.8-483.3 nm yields 16.8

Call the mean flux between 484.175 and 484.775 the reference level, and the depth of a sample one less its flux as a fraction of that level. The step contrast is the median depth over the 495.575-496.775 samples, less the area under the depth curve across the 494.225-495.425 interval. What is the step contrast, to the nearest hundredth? 0.07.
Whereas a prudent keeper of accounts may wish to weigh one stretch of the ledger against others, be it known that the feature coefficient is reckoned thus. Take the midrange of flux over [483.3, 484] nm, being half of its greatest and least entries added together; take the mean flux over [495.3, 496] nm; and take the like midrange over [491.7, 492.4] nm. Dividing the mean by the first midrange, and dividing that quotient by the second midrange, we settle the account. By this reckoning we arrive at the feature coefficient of 0.092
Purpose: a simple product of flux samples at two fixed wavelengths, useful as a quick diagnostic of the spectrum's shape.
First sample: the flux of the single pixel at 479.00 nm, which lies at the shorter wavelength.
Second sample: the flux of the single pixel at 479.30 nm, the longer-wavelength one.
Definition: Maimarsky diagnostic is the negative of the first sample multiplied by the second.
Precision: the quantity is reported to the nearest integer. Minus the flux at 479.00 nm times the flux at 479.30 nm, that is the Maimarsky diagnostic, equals -130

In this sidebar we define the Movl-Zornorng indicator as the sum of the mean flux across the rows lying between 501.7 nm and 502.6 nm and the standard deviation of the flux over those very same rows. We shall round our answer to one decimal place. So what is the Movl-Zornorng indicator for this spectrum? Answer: 10.4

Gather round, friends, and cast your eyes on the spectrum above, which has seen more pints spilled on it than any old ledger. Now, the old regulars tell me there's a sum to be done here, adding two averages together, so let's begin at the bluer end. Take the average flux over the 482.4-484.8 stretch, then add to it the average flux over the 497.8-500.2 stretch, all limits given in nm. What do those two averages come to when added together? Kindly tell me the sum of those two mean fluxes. 22.0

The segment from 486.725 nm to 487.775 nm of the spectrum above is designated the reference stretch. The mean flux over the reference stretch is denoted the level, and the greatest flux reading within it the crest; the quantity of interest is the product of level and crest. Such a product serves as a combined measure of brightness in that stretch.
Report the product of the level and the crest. 105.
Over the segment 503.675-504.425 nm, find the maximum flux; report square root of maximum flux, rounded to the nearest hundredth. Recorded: 3.27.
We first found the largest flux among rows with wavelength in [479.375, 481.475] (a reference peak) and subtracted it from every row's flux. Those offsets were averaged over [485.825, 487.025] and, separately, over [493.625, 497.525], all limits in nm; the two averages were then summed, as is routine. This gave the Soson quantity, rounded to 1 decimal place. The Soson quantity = -2.6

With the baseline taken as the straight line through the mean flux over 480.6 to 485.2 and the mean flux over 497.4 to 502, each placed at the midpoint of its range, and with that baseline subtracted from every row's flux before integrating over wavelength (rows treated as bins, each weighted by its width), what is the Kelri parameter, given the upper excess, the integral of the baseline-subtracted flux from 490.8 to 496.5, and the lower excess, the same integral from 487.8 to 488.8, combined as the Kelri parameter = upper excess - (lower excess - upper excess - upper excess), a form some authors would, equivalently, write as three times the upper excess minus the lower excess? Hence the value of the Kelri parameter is 10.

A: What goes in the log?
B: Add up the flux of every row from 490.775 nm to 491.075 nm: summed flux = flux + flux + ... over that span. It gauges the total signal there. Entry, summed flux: 22.4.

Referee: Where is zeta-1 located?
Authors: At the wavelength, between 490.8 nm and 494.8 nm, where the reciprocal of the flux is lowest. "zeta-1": 492.95 nm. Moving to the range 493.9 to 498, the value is 495.20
